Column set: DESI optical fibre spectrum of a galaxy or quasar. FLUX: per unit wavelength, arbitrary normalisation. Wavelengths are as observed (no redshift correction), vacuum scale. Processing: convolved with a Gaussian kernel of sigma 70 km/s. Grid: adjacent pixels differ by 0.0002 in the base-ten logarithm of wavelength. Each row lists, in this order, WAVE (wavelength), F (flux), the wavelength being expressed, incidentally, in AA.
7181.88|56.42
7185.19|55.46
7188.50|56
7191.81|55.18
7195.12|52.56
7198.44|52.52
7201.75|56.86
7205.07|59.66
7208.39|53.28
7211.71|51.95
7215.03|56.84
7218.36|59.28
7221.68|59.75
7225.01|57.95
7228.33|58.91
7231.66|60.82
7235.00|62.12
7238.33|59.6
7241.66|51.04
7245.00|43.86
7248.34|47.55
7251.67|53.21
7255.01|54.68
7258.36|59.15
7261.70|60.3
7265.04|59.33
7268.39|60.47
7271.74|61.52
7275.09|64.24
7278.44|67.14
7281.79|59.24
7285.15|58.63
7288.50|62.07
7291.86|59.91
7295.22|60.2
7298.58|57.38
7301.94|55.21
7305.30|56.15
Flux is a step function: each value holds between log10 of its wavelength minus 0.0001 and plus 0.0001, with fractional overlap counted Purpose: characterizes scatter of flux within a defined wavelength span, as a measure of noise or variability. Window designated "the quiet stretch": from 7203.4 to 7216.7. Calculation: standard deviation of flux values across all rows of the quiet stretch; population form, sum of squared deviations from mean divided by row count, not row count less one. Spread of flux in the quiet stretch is 3.03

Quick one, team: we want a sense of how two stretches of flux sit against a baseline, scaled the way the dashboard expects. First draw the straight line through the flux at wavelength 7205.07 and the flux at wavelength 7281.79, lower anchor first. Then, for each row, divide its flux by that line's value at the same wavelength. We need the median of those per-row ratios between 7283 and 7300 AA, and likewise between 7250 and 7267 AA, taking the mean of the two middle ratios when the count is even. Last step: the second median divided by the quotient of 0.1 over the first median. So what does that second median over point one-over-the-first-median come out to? 10.1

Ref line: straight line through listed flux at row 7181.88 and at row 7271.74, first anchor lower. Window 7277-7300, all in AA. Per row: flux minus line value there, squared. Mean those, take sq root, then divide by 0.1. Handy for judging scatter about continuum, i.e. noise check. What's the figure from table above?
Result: 37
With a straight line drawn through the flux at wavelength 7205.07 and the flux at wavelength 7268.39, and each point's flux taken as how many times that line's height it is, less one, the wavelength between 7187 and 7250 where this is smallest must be 7245.00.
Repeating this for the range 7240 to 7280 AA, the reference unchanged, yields 7245.00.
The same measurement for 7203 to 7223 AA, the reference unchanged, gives 7211.71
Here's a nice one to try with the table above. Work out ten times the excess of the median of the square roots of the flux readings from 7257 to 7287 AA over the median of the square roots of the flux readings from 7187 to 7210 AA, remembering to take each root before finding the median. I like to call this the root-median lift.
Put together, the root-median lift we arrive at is 3.4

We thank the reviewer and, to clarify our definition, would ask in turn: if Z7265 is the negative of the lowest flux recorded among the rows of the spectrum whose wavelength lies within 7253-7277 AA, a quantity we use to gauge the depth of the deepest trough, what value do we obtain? -55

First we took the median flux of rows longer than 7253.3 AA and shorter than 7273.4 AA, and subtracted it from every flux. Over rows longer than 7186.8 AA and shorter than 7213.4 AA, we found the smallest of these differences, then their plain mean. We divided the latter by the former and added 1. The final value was 1.6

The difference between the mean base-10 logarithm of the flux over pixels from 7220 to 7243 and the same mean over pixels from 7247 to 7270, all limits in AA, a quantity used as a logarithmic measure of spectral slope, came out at 0.02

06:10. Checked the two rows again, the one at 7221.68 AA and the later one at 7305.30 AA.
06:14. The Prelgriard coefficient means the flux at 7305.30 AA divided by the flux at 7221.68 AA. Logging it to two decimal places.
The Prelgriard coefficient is 0.94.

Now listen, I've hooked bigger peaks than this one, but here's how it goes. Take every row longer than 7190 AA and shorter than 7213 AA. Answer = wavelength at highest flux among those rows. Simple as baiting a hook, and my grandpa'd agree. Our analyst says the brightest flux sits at 7205.07 AA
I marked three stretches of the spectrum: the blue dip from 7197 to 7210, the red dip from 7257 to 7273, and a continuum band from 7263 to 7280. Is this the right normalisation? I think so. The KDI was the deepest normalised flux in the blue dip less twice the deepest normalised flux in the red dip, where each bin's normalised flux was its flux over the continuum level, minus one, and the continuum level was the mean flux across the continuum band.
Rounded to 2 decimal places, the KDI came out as -0.05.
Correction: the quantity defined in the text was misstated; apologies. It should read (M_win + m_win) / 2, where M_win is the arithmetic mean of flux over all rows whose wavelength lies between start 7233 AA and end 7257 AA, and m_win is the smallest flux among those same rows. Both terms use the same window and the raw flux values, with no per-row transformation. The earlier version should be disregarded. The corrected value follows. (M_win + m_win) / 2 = 49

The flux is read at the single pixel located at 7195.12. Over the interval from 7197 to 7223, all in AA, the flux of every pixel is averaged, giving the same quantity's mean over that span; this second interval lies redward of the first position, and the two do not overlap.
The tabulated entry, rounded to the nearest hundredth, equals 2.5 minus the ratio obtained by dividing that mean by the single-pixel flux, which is 1.43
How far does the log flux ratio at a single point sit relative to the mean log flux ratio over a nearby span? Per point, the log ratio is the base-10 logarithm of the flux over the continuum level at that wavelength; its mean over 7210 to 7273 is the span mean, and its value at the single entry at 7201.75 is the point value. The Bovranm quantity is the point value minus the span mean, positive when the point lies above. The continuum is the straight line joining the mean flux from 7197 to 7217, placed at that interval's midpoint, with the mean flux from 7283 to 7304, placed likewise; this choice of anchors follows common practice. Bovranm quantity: 0.016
